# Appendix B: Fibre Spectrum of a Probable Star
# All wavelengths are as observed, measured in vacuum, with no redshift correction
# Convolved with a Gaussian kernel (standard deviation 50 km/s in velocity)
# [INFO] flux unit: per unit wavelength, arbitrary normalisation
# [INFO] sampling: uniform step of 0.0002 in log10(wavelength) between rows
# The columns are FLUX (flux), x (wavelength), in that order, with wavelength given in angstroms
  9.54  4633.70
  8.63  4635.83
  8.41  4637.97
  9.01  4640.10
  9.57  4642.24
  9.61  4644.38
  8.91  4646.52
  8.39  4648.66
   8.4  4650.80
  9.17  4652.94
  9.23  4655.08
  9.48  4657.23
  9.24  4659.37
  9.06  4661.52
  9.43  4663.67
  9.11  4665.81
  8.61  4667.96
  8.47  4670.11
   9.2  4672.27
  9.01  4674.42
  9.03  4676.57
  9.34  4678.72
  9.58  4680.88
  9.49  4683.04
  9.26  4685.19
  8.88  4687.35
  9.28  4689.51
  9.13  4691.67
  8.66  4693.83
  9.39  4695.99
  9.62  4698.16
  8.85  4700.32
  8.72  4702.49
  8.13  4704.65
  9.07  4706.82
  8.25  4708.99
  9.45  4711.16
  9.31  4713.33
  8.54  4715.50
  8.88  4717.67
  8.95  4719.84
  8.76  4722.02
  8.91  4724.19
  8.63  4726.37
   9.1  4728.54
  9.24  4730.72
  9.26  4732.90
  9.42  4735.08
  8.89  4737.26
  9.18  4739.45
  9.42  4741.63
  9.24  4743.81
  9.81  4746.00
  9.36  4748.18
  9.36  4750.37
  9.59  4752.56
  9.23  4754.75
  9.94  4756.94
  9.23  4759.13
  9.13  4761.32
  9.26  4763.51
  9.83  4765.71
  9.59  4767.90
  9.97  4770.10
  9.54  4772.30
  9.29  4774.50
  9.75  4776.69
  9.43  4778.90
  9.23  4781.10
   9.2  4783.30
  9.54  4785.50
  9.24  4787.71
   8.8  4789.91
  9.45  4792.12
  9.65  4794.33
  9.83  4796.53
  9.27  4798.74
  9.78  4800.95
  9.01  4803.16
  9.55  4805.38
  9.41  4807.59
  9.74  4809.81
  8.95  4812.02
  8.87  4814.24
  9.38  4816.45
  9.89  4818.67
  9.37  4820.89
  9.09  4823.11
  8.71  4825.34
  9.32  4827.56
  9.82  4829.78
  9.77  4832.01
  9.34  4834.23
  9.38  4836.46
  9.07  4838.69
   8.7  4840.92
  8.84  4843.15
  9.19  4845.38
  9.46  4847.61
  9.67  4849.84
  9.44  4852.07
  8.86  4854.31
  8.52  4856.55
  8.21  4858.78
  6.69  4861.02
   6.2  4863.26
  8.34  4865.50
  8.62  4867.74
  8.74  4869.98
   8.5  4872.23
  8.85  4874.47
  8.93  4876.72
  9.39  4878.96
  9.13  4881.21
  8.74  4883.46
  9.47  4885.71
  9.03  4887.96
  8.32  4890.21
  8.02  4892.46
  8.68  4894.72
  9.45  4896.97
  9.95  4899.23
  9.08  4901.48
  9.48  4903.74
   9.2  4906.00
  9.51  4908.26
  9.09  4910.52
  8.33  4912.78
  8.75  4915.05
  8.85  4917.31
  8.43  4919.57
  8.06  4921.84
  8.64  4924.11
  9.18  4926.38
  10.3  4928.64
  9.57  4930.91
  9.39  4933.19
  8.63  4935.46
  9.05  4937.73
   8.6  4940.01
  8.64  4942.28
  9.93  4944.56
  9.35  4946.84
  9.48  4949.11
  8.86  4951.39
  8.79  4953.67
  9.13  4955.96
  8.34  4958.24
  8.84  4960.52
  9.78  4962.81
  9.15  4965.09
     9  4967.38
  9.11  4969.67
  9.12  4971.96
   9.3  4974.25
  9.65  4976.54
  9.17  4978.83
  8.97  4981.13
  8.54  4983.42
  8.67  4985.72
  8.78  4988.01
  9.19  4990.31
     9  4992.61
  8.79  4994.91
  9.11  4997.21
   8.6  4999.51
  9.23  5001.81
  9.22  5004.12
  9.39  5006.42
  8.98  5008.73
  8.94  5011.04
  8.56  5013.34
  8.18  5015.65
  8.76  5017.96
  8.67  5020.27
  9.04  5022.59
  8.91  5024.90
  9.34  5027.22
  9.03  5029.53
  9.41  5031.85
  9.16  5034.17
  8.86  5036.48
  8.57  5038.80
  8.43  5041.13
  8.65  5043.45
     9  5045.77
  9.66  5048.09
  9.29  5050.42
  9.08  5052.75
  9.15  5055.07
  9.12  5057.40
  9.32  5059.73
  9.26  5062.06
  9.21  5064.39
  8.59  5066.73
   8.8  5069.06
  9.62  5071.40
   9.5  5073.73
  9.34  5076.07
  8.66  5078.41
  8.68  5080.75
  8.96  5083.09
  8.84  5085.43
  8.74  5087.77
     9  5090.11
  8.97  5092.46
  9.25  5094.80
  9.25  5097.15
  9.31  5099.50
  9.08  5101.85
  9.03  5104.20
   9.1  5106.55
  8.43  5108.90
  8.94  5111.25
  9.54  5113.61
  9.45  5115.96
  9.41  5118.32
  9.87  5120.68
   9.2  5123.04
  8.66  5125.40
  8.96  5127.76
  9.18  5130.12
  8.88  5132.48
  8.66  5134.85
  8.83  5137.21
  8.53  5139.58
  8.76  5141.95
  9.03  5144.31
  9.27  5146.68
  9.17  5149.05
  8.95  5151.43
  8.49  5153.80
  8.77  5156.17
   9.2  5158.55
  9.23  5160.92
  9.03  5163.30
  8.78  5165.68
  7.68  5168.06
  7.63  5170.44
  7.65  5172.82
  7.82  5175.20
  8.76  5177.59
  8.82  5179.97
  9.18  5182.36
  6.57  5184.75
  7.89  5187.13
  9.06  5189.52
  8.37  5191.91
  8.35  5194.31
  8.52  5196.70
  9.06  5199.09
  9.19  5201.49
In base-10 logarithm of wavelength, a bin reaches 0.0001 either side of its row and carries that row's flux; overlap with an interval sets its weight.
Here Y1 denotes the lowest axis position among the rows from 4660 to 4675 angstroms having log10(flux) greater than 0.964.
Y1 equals 4663.67 angstroms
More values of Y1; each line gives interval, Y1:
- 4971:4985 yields 4974.25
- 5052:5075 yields 5059.73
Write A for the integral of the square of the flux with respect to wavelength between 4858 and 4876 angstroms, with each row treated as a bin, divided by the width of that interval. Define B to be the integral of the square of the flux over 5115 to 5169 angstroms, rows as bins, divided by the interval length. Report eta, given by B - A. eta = 15.0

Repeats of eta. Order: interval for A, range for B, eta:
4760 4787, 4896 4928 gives -8.2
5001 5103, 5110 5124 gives 6.9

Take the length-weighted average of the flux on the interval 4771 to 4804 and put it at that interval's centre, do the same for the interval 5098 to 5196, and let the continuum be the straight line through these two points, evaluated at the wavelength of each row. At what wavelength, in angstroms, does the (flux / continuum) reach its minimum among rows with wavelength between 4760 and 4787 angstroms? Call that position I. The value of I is 4761.32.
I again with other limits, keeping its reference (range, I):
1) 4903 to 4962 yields 4921.84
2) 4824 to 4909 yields 4863.26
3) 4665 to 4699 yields 4670.11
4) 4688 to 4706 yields 4704.65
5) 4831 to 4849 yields 4840.92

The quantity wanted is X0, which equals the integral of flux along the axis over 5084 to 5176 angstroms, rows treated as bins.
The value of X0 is 818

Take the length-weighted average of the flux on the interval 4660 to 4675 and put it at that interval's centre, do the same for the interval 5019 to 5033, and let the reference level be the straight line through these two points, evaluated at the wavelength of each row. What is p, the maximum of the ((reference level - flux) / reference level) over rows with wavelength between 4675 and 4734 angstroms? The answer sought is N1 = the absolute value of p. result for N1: 0.096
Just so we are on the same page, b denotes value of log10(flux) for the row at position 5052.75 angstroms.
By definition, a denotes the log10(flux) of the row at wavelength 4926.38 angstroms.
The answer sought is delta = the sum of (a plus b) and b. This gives 2.879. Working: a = 0.963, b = 0.958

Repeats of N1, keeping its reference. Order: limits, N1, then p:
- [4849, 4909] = 0.313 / 0.31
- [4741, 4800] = 0.024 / 0.02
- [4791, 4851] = 0.036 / 0.04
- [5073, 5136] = 0.071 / 0.07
